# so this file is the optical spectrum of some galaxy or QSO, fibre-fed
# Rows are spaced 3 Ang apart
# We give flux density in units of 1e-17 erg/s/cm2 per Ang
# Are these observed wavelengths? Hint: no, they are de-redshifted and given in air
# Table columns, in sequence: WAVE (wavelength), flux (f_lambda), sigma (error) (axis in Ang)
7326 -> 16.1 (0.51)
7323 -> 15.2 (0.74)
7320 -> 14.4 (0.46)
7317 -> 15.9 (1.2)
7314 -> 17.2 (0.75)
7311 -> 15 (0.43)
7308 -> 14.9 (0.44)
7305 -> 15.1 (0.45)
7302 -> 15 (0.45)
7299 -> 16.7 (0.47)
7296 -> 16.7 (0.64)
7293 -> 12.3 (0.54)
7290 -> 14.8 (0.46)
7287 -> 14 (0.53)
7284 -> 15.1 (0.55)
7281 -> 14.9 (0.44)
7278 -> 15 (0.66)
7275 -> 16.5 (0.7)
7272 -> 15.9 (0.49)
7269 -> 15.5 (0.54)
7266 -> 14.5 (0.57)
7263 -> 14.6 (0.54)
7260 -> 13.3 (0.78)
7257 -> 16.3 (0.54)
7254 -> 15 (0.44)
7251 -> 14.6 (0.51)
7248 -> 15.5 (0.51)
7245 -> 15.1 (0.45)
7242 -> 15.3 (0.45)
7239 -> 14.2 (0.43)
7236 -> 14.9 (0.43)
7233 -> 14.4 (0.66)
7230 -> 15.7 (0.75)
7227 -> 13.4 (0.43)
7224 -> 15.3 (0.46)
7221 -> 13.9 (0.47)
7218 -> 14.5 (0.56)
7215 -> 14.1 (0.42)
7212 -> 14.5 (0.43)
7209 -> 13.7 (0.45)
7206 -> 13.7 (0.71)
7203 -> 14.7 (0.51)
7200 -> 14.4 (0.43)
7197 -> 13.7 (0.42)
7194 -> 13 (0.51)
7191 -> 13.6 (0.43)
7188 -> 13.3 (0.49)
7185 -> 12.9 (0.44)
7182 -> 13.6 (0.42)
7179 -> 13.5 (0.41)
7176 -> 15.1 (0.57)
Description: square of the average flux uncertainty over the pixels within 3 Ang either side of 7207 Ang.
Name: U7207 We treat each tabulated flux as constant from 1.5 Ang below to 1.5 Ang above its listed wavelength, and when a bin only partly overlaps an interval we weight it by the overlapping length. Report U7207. 0.34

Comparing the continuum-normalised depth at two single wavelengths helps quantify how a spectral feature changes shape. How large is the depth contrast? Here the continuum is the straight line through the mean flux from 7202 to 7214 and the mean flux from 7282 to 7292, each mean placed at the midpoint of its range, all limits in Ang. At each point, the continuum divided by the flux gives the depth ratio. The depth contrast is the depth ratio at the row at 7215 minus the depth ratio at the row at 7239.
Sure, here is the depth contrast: 0.00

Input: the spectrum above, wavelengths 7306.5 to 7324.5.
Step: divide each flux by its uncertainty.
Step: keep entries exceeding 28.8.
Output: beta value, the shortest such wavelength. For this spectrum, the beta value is 7308 Ang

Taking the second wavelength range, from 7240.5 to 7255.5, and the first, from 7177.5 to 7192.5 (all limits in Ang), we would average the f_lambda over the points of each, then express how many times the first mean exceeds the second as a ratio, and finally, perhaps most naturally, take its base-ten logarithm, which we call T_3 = -0.053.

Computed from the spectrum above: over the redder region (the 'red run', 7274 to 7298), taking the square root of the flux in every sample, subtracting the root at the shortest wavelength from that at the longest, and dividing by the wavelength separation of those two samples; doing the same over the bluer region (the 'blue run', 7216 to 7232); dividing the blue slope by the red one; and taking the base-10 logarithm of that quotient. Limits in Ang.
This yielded 1.0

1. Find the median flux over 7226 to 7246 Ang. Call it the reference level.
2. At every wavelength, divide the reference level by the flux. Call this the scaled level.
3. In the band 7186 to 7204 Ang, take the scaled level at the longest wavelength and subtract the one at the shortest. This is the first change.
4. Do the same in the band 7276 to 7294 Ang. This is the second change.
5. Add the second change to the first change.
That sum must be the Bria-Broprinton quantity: 0.11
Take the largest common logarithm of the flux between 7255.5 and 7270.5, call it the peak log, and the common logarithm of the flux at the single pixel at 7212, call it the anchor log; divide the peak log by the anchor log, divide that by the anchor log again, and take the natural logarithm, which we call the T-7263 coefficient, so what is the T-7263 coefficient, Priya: -0.11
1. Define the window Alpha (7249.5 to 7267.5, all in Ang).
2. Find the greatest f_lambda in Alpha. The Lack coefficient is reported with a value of 16.3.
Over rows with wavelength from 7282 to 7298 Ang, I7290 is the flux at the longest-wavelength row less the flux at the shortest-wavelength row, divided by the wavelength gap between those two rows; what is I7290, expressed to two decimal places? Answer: 0.13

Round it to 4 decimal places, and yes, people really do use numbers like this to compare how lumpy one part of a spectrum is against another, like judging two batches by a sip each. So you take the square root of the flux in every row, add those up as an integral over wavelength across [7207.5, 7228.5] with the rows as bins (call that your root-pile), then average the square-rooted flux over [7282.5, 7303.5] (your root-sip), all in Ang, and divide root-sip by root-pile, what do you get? 0.0488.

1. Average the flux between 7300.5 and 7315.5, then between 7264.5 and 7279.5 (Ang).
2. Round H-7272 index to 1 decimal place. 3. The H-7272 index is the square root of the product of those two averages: 15.5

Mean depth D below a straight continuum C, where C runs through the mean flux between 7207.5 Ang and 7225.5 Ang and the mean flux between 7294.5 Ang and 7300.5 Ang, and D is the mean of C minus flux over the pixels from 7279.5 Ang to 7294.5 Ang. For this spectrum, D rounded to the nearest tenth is 2.2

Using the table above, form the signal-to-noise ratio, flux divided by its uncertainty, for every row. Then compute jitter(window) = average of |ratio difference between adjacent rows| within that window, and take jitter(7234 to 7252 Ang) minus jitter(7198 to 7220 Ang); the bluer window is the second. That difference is -4.5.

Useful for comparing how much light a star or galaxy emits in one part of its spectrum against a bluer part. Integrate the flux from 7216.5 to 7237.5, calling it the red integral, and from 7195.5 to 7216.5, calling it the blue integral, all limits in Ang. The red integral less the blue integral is 10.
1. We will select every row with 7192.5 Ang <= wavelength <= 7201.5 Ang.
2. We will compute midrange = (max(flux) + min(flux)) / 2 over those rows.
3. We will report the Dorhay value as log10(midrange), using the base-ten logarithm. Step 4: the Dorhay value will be 1.14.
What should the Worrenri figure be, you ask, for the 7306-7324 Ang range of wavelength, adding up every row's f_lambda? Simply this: 93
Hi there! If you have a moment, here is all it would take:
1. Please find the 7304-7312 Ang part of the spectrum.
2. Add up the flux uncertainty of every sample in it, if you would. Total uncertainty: 1.3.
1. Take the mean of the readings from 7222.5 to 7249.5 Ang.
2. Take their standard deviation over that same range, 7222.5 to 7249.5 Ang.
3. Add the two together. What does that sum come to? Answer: 15.6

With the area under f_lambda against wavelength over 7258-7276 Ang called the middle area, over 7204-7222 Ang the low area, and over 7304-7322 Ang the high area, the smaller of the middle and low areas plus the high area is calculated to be 531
